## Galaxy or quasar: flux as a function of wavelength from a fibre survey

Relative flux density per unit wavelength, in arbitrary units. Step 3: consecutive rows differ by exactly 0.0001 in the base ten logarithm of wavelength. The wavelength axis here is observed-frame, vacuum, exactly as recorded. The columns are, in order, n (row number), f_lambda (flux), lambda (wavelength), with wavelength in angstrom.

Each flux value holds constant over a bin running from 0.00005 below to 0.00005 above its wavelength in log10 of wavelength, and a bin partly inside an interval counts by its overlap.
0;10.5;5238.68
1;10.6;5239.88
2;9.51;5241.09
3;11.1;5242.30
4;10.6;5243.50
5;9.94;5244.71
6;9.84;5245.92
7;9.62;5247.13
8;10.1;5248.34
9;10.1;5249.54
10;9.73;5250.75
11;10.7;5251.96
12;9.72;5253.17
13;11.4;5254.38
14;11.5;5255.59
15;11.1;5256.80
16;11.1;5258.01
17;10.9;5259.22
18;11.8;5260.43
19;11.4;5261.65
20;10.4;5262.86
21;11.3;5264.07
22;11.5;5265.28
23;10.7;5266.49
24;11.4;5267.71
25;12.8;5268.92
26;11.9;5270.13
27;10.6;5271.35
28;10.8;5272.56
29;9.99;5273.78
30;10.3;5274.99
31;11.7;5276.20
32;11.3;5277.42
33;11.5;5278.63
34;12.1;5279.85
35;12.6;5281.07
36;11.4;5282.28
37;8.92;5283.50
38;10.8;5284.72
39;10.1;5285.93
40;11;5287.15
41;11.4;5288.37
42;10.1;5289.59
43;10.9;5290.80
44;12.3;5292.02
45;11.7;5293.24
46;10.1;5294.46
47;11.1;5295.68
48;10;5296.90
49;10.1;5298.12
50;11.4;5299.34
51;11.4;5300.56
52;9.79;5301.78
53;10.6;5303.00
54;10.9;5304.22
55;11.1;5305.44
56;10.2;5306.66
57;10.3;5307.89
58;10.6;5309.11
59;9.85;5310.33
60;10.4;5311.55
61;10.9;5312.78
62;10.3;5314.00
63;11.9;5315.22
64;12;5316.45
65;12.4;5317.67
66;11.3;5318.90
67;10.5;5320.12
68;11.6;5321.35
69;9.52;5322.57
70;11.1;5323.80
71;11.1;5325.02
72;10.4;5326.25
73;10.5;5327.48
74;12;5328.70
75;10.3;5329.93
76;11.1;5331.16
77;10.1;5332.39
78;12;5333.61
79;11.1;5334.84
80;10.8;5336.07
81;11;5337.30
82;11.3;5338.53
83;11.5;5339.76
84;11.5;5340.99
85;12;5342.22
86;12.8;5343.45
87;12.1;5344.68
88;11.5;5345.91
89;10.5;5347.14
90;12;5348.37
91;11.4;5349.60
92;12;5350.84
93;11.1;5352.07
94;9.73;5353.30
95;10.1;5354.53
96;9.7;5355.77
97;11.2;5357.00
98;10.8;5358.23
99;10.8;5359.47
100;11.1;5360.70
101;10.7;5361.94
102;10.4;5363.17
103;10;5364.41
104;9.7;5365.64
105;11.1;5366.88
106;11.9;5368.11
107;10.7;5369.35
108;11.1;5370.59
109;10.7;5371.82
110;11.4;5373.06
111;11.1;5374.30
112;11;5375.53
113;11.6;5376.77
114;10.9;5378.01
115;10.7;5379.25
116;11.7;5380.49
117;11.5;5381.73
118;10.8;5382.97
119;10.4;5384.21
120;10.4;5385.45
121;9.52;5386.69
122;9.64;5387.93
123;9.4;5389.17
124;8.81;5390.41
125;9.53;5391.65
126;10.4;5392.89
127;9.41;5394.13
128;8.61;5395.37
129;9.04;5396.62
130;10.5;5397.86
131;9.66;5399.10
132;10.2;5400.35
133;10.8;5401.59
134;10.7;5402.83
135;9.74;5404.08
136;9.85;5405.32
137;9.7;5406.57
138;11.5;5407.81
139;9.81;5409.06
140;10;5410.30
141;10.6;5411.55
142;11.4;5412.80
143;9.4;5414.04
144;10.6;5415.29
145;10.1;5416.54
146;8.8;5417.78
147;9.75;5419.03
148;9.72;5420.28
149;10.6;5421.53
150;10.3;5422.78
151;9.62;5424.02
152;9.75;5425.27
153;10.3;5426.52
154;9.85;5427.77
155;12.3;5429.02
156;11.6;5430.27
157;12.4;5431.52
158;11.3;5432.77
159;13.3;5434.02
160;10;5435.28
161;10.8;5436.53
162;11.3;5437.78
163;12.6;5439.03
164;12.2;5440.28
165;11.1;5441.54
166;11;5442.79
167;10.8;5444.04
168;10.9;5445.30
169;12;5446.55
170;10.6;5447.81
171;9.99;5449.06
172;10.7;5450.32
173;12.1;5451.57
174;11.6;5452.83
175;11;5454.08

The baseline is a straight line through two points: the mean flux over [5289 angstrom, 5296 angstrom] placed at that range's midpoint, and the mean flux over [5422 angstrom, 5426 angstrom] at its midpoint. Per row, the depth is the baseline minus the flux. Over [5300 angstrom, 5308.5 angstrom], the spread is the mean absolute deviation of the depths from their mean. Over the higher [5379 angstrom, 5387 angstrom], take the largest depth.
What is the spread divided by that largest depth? 0.6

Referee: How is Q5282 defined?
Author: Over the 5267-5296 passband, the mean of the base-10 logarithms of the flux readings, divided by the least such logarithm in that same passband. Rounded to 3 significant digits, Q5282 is 1.10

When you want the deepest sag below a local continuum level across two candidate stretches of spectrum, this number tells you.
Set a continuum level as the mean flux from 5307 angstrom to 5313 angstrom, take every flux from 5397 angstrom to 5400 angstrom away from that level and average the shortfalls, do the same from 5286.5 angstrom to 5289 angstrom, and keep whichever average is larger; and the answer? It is 0.3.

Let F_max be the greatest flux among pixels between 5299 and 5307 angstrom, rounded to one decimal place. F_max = 11.4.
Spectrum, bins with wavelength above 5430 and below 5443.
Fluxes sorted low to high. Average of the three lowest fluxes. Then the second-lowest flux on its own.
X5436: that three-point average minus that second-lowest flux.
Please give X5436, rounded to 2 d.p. -0.20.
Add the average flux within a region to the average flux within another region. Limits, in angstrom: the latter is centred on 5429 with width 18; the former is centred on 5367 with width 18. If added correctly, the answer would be 21.7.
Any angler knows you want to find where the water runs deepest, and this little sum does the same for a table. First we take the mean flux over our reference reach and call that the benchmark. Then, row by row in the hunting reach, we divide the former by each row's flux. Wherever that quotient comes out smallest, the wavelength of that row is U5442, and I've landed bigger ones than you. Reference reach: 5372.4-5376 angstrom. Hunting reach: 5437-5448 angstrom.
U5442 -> 5439.03 angstrom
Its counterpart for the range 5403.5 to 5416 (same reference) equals 5407.81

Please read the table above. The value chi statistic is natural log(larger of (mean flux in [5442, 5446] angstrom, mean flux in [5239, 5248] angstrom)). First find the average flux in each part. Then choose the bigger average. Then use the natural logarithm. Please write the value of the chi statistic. 2.39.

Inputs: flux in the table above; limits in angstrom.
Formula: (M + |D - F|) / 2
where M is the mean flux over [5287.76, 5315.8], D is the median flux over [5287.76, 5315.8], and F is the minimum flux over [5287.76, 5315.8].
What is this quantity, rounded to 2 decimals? 5.78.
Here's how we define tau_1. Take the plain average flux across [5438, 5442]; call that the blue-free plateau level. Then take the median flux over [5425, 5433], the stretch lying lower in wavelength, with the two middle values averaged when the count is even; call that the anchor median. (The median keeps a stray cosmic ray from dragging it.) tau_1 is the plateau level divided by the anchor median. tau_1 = 1.06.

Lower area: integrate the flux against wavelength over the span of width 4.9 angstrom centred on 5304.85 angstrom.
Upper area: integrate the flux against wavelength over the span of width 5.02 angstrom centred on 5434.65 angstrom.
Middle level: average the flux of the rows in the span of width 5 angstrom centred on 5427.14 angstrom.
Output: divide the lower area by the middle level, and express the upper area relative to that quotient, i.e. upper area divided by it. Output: 11.5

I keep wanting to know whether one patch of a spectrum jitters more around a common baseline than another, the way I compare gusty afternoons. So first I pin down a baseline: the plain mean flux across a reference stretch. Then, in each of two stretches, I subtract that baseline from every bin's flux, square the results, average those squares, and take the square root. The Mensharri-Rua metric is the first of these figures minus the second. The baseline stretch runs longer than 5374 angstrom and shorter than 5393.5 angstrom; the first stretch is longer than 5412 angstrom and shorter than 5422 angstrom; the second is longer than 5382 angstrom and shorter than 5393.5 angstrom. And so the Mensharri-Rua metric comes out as 0.02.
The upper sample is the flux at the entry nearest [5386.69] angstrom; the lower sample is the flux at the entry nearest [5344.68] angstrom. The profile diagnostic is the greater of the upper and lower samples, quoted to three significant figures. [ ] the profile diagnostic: 12.1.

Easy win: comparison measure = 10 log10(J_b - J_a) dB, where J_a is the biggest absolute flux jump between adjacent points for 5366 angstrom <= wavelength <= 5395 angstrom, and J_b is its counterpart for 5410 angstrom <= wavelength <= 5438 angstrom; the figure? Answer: 3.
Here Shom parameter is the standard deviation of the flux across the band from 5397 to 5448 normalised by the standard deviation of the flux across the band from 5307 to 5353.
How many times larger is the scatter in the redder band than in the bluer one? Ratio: 1.29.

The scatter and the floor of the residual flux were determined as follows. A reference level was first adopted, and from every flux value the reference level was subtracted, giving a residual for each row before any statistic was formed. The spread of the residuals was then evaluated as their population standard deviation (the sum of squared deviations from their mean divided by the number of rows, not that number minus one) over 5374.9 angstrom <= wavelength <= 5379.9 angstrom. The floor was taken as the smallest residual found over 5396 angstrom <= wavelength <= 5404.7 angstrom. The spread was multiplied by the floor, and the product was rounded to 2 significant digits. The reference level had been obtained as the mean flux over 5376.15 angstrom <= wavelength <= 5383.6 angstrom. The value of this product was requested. -0.72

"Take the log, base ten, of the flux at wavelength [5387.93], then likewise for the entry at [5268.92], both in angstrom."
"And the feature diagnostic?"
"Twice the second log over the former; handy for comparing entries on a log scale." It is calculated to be 2.25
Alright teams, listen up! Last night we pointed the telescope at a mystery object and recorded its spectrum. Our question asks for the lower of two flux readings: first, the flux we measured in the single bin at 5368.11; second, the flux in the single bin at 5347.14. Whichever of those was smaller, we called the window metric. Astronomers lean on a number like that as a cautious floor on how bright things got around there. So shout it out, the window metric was 10.5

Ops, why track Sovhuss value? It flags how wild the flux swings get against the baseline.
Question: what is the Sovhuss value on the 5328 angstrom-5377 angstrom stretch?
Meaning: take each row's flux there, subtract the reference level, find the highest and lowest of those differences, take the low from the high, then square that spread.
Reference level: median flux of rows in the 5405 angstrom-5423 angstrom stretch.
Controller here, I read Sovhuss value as 10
